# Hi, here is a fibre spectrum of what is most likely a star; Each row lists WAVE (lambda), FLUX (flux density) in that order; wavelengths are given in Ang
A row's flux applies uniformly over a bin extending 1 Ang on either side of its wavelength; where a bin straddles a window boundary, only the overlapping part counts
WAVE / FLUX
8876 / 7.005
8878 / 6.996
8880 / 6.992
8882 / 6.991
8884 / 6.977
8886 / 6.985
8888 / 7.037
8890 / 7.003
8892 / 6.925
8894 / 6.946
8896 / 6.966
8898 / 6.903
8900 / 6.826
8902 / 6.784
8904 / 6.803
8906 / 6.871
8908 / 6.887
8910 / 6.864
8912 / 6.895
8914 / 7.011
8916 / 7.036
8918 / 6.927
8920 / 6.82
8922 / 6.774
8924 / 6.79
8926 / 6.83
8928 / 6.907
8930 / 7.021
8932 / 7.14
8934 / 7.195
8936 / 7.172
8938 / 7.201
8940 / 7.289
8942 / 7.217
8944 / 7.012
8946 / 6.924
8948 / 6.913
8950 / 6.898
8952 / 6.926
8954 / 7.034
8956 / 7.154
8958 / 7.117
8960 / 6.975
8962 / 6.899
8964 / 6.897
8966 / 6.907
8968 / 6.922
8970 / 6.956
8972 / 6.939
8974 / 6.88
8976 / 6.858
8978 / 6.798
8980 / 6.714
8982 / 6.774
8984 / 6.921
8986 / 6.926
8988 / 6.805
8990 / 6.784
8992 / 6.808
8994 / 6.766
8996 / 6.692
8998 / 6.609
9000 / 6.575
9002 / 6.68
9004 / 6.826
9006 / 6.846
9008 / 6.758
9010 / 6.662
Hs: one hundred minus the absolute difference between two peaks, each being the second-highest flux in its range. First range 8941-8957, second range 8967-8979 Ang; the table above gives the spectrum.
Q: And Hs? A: 99.8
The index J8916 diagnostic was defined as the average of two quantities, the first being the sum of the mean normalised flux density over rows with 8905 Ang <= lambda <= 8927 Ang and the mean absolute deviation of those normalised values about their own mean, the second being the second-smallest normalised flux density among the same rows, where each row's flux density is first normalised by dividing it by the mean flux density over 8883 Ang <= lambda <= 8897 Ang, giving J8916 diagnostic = 0.98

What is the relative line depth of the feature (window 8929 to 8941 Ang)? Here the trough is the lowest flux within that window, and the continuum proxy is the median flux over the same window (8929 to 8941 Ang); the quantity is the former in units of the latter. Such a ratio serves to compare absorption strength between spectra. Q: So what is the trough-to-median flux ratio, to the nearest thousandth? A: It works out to 0.977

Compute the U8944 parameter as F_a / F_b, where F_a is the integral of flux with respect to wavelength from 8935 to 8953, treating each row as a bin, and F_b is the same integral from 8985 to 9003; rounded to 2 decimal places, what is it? 1.05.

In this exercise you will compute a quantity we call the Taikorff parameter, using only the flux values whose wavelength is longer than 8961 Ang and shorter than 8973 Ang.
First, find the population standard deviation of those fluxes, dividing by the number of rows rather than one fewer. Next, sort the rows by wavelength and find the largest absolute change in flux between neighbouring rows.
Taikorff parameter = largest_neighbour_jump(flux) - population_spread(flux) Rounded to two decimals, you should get 0.01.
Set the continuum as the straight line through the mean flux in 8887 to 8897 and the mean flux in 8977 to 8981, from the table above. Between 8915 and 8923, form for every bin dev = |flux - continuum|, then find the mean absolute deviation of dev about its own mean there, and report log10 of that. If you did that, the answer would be -1.4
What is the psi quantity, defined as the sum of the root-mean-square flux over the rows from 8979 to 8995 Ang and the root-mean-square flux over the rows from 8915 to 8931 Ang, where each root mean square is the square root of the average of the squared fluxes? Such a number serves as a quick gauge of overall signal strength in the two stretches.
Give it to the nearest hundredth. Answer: 13.70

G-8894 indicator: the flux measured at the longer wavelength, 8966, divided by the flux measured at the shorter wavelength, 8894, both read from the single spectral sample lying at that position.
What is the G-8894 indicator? 0.994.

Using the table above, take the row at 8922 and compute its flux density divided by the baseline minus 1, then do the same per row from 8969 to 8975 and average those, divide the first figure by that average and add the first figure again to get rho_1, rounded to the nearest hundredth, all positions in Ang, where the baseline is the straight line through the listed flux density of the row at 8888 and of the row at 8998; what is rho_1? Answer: -0.61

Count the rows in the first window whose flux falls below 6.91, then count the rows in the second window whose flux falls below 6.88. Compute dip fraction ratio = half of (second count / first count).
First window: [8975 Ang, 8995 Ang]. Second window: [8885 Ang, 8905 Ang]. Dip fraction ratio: 0.19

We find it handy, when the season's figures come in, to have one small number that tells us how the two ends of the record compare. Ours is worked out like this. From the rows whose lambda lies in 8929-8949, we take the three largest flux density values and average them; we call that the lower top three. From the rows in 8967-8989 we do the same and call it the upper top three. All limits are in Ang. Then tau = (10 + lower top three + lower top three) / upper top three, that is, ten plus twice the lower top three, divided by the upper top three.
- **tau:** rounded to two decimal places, 3.53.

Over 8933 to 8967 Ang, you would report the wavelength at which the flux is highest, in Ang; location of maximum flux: 8940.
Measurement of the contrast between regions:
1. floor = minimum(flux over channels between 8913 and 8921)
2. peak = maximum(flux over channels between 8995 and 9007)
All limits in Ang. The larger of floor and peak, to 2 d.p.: 6.85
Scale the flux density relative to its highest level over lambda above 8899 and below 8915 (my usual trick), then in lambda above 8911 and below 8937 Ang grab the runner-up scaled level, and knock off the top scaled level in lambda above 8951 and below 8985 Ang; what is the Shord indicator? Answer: 0.00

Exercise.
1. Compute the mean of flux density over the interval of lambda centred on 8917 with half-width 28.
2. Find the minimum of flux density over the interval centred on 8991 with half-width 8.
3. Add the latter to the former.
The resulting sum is 13.57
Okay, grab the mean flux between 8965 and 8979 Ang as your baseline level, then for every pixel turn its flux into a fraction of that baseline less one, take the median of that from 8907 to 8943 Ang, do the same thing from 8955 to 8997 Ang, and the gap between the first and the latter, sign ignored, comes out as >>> 0.010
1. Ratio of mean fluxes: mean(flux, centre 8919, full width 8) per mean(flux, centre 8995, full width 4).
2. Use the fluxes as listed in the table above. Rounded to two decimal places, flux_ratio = 1.02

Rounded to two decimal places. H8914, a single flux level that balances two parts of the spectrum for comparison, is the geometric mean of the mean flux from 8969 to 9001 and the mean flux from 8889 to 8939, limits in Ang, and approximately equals 6.87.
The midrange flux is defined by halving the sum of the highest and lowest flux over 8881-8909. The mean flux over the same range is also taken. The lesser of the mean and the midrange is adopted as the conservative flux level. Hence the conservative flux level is 6.91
